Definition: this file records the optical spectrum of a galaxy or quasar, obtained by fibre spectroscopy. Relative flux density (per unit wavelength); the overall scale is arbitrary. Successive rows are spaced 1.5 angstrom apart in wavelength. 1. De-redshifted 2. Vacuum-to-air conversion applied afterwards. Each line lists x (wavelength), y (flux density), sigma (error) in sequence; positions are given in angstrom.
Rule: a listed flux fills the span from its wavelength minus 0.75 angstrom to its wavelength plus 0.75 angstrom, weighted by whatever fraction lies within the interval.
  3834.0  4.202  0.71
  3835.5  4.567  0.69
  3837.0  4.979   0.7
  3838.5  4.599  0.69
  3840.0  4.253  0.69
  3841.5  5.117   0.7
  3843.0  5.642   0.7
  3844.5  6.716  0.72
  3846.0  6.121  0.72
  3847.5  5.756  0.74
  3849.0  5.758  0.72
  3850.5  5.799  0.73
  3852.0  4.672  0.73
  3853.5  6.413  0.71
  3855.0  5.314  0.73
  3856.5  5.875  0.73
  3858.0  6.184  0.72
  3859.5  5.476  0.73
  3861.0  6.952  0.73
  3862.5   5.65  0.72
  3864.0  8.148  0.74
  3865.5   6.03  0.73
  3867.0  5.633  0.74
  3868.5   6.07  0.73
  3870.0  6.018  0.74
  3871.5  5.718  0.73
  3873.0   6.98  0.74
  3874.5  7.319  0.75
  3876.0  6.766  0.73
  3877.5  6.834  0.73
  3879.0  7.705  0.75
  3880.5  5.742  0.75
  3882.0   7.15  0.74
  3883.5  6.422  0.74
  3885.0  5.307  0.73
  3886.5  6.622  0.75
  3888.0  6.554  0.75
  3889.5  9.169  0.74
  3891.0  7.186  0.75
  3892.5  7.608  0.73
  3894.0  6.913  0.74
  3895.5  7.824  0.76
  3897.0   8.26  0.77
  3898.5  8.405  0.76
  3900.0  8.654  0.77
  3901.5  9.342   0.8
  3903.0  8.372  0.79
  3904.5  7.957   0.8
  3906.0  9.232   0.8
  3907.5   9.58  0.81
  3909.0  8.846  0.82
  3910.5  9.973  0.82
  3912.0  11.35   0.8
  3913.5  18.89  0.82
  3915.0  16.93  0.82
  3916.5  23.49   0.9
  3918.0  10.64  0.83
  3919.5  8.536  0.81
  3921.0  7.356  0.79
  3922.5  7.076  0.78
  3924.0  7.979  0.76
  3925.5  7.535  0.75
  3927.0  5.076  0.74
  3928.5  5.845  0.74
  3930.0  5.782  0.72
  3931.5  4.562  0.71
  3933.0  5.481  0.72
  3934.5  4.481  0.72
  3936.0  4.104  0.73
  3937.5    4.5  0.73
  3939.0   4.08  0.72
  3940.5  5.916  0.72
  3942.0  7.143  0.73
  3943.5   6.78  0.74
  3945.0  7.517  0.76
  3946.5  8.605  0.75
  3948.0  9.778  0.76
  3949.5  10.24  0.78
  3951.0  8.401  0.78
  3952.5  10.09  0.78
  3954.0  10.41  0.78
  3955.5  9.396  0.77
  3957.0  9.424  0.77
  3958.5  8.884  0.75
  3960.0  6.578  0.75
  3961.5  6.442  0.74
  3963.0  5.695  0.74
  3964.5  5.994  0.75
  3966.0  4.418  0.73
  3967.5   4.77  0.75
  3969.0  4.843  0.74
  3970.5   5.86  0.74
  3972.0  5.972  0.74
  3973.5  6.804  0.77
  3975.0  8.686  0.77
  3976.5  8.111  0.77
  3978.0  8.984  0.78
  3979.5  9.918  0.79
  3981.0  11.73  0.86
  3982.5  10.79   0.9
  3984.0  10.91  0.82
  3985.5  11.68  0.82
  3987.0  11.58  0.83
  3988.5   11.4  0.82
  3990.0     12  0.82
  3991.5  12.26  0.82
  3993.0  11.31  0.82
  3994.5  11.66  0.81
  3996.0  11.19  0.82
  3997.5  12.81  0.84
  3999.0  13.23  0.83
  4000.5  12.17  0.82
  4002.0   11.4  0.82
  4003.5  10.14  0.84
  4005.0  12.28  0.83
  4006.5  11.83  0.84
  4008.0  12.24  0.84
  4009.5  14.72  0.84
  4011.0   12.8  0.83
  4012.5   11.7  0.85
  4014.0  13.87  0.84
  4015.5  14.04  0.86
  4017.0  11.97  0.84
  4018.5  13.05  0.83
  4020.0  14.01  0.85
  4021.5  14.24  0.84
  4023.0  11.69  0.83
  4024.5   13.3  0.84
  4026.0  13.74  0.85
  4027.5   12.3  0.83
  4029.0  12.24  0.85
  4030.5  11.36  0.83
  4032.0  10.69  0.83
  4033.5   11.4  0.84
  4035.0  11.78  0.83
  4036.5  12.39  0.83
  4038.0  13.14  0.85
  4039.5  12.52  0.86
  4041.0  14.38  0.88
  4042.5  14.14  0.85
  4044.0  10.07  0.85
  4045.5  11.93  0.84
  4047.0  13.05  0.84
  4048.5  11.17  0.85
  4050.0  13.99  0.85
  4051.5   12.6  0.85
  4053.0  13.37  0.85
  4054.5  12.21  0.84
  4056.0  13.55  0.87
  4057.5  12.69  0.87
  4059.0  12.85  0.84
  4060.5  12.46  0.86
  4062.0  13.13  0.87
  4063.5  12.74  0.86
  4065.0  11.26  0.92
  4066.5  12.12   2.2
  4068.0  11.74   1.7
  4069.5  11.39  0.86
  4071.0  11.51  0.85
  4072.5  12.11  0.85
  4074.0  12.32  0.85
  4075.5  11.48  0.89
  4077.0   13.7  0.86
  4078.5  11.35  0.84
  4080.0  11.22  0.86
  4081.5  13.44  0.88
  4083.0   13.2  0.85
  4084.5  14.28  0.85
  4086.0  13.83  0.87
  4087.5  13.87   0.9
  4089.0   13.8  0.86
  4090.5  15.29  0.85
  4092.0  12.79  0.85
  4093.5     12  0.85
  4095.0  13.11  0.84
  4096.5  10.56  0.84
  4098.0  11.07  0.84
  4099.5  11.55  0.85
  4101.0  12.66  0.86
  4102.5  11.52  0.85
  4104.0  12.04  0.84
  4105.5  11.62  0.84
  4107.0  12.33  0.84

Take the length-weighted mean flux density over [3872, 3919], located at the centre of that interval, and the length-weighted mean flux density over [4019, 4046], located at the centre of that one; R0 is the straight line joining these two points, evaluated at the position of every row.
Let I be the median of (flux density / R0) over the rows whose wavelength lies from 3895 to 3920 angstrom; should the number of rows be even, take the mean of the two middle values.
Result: 0.99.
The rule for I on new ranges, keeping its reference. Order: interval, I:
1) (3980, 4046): 1.01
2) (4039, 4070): 0.96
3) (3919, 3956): 0.73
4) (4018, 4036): 0.99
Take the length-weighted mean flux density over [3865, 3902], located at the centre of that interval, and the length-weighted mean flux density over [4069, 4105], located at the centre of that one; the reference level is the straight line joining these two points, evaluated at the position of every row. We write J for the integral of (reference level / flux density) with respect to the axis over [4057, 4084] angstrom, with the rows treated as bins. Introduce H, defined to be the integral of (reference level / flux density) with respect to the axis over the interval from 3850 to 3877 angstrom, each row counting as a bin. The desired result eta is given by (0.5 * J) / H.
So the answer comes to 0.46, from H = 29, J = 27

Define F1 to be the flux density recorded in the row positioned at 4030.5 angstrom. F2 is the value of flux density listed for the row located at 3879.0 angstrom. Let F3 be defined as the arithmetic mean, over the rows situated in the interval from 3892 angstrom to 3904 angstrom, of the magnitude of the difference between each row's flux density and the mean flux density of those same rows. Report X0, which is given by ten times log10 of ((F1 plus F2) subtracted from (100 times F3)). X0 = 15.5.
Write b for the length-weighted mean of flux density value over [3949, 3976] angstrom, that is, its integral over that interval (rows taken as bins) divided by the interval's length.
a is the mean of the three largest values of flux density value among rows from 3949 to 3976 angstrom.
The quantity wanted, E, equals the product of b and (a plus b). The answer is 130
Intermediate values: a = 10.2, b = 7.4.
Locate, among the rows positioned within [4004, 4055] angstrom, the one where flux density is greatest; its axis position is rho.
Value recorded 4009.5 angstrom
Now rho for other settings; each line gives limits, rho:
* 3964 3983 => 3981.0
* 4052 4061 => 4056.0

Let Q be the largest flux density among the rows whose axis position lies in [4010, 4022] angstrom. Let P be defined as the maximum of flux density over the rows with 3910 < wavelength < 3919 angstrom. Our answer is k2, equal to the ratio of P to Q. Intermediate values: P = 23.49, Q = 14.24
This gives 1.6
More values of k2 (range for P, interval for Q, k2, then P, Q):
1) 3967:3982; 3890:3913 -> 1.0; 11.73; 11.35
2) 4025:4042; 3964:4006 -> 1.1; 14.38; 13.23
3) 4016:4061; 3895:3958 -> 0.6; 14.38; 23.49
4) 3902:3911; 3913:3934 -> 0.4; 9.973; 23.49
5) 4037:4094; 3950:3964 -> 1.5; 15.29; 10.41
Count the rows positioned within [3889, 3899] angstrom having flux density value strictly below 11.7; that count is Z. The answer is 7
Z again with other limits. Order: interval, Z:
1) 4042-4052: 2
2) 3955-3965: 7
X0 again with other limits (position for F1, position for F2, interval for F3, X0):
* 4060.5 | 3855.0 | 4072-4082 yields 17.9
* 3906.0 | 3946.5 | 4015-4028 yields 17.9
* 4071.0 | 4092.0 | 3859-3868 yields 17.6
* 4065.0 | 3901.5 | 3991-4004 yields 17.2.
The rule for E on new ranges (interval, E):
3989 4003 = 296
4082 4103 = 351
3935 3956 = 135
